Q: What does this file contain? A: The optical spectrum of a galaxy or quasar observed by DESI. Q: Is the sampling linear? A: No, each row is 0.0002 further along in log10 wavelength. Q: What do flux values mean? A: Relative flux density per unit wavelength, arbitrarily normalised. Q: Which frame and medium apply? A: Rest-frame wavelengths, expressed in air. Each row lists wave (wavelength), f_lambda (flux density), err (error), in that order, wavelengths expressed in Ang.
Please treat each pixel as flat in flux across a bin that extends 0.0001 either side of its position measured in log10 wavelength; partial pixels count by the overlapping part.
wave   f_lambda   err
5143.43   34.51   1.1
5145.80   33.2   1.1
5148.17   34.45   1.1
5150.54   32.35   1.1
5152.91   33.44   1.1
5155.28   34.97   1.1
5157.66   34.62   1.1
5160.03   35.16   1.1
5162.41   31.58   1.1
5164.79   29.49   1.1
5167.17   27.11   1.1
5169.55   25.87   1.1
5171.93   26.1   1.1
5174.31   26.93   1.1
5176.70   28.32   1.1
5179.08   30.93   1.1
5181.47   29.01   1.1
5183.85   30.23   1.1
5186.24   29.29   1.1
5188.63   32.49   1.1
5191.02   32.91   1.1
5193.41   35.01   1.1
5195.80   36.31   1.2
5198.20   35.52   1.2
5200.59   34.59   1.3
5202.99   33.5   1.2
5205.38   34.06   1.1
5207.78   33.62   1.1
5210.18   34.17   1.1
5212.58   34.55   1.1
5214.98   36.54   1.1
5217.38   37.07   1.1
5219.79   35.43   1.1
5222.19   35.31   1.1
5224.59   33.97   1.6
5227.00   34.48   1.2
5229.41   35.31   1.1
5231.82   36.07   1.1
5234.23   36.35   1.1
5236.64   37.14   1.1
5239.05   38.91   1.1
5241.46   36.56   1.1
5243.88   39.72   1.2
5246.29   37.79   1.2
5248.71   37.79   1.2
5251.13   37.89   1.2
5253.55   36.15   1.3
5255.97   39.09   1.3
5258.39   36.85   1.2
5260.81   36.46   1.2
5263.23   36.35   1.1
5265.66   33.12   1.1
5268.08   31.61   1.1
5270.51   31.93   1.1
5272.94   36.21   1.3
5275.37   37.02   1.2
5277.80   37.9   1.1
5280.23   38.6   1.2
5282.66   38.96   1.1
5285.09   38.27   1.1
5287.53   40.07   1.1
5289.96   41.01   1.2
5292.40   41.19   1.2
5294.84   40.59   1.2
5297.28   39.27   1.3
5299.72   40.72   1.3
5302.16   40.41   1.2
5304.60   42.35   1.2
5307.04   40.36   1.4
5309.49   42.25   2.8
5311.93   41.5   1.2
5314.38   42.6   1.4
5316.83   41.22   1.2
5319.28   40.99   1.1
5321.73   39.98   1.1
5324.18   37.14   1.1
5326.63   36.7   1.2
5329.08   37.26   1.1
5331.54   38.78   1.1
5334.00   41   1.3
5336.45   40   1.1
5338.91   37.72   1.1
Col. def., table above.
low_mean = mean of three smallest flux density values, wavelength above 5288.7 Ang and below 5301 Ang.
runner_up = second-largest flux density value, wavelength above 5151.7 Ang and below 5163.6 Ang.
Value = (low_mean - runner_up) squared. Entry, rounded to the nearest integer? 27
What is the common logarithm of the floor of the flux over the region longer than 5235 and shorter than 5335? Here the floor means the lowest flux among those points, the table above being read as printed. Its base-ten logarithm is 1.50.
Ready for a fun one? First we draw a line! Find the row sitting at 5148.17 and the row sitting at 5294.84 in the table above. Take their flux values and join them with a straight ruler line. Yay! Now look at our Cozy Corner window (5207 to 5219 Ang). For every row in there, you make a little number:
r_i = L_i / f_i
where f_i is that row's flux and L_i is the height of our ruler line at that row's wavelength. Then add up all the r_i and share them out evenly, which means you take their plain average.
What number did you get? 1.06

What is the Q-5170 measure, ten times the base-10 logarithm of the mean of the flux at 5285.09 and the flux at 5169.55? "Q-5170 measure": 15.1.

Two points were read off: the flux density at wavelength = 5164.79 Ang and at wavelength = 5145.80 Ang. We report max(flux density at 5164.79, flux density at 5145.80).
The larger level 33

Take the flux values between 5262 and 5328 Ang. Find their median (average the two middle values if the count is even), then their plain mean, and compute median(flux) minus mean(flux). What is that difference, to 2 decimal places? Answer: 1.15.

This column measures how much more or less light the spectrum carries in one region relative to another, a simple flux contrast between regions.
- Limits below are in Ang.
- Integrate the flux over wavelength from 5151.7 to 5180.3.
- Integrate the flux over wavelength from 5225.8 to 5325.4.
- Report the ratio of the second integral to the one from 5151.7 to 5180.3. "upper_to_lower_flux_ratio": 4.4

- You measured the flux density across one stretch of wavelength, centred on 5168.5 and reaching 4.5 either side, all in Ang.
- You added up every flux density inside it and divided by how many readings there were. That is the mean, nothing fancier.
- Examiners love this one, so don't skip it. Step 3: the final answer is 27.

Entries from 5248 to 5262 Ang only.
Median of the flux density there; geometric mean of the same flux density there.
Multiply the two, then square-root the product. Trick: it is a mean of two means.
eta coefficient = 37.3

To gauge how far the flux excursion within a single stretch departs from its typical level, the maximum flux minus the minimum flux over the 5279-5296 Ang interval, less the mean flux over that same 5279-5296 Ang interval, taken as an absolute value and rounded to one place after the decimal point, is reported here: 36.9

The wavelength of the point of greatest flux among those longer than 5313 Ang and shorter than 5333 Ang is 5314.38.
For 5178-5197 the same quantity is 5195.80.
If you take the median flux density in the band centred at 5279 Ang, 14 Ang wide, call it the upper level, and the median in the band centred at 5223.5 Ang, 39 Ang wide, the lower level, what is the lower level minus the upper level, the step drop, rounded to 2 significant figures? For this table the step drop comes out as -2.7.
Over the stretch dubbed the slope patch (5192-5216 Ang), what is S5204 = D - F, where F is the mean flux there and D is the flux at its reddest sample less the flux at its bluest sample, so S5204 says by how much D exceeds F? -33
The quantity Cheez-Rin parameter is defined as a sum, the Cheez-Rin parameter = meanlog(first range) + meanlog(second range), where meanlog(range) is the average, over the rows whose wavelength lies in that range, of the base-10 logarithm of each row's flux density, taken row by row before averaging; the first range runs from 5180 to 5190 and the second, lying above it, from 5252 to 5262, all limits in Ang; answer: 3.05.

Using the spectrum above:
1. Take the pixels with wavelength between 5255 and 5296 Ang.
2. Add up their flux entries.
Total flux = 635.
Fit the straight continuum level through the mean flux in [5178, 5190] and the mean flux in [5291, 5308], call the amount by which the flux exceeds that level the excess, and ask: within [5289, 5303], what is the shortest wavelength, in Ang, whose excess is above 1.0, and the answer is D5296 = 5289.96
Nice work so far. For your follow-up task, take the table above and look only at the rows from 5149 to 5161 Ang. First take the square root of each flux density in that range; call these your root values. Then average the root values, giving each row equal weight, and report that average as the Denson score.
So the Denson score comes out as 5.8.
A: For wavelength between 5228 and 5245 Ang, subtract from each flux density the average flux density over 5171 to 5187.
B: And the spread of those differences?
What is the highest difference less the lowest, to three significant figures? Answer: 4.41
